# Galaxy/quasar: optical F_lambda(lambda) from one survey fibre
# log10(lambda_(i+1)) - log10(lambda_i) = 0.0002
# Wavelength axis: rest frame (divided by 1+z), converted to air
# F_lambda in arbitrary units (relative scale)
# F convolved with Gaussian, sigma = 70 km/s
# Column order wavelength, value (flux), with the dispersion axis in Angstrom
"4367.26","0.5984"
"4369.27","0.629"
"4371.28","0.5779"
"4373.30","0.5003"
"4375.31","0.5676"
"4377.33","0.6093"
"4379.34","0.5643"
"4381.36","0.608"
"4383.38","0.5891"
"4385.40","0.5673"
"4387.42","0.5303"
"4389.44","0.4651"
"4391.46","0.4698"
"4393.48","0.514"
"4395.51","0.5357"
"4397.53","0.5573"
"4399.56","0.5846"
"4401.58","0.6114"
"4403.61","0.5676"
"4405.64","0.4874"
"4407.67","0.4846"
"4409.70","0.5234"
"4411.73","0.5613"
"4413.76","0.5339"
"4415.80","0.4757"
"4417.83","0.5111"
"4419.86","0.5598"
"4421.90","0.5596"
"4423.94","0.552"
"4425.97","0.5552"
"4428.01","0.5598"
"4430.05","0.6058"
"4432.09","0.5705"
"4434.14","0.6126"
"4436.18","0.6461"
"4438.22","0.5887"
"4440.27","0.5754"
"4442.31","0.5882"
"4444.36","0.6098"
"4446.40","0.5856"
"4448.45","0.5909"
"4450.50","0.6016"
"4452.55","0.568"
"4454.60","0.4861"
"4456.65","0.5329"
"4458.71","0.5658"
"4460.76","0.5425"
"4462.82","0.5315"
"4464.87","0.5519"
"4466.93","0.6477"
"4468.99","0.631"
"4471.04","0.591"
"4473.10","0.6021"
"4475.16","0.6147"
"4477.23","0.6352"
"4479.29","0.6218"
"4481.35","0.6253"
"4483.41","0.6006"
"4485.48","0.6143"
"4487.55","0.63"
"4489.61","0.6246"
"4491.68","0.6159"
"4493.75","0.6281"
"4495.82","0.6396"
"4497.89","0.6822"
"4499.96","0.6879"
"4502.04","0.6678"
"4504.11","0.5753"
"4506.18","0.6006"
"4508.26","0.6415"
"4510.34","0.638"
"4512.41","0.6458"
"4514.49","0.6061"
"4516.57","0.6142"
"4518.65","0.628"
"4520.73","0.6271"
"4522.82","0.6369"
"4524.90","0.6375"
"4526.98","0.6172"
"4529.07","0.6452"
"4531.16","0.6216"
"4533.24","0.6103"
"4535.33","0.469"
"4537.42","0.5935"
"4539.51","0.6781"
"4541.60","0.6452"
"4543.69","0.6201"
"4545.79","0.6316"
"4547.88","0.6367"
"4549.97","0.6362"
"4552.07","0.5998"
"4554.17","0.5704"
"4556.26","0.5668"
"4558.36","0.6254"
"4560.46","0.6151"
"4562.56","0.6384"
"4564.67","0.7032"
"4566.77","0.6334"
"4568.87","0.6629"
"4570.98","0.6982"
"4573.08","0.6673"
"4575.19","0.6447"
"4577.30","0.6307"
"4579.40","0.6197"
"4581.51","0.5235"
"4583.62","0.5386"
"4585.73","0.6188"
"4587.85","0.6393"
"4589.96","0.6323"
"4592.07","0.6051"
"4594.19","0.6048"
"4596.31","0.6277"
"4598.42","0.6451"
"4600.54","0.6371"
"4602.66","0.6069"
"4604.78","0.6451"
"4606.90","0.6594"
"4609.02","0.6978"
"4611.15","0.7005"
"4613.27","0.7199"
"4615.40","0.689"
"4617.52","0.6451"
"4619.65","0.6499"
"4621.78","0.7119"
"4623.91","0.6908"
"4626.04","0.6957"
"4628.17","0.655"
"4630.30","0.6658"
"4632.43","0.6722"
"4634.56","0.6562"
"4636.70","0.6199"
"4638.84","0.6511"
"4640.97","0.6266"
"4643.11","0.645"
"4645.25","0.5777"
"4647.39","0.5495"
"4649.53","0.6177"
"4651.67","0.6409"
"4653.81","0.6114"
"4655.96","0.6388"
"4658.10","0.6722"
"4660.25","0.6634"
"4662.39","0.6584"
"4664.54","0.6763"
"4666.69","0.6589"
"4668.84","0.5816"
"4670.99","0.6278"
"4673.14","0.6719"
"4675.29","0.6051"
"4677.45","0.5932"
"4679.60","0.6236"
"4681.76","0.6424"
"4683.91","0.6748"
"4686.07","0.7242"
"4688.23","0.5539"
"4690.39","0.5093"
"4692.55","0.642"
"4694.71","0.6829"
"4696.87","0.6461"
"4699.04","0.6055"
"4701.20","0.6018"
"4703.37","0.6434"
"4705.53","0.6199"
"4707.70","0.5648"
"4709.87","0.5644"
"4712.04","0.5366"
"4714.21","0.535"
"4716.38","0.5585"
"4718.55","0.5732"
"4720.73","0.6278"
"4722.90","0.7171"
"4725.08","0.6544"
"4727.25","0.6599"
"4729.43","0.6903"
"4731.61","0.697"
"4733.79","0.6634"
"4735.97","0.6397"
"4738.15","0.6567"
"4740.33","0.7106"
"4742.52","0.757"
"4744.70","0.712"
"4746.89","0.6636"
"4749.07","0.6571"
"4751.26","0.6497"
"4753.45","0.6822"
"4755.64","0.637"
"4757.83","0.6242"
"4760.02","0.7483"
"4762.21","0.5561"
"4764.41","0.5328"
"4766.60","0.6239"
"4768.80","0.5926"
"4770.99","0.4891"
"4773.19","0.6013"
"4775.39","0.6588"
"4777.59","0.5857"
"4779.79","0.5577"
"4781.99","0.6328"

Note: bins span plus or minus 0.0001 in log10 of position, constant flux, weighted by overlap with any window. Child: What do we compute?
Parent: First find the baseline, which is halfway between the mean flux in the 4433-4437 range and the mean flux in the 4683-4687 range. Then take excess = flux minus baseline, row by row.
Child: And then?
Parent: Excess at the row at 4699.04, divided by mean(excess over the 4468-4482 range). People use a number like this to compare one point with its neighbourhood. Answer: 1.3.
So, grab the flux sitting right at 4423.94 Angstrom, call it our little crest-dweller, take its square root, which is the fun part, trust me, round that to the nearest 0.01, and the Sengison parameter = 0.74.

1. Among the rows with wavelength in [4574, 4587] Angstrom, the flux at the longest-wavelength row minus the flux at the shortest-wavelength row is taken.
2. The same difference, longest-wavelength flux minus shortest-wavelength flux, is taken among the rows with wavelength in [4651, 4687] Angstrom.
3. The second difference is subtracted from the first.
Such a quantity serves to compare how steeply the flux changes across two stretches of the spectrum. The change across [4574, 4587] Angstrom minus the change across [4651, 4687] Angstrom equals -0.11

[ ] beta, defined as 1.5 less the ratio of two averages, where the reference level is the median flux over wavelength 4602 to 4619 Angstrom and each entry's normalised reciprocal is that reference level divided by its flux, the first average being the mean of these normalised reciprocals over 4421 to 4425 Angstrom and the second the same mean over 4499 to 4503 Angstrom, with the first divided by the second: 0.28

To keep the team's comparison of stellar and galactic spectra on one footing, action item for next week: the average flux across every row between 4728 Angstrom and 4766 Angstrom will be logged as 0.663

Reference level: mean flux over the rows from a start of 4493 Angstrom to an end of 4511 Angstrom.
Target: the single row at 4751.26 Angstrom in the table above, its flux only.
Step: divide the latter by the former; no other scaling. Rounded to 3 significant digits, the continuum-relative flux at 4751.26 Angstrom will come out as 1.01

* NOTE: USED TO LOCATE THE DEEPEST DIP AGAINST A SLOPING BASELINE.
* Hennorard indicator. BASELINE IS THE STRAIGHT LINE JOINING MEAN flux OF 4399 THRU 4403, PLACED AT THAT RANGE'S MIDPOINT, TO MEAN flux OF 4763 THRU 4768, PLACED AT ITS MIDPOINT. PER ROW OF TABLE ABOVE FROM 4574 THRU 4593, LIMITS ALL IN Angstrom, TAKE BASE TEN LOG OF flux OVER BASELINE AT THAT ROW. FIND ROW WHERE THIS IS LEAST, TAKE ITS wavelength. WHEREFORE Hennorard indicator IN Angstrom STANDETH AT 4581.51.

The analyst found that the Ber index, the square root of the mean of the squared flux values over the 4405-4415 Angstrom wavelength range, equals 0.52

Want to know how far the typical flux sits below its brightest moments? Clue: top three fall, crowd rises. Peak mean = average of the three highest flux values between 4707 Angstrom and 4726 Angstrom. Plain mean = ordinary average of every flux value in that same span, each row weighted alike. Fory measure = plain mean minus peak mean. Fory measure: -0.07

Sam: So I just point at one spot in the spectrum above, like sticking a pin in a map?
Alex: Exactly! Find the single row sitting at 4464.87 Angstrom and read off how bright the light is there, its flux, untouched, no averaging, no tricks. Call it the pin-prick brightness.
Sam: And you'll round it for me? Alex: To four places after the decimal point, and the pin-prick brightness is 0.5519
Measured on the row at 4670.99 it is 0.6278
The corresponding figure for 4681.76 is 0.6424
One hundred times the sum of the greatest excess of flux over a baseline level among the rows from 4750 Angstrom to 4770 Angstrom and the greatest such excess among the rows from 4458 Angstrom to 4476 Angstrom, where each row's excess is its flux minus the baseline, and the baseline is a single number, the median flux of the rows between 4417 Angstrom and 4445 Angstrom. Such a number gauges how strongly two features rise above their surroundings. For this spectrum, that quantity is 25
